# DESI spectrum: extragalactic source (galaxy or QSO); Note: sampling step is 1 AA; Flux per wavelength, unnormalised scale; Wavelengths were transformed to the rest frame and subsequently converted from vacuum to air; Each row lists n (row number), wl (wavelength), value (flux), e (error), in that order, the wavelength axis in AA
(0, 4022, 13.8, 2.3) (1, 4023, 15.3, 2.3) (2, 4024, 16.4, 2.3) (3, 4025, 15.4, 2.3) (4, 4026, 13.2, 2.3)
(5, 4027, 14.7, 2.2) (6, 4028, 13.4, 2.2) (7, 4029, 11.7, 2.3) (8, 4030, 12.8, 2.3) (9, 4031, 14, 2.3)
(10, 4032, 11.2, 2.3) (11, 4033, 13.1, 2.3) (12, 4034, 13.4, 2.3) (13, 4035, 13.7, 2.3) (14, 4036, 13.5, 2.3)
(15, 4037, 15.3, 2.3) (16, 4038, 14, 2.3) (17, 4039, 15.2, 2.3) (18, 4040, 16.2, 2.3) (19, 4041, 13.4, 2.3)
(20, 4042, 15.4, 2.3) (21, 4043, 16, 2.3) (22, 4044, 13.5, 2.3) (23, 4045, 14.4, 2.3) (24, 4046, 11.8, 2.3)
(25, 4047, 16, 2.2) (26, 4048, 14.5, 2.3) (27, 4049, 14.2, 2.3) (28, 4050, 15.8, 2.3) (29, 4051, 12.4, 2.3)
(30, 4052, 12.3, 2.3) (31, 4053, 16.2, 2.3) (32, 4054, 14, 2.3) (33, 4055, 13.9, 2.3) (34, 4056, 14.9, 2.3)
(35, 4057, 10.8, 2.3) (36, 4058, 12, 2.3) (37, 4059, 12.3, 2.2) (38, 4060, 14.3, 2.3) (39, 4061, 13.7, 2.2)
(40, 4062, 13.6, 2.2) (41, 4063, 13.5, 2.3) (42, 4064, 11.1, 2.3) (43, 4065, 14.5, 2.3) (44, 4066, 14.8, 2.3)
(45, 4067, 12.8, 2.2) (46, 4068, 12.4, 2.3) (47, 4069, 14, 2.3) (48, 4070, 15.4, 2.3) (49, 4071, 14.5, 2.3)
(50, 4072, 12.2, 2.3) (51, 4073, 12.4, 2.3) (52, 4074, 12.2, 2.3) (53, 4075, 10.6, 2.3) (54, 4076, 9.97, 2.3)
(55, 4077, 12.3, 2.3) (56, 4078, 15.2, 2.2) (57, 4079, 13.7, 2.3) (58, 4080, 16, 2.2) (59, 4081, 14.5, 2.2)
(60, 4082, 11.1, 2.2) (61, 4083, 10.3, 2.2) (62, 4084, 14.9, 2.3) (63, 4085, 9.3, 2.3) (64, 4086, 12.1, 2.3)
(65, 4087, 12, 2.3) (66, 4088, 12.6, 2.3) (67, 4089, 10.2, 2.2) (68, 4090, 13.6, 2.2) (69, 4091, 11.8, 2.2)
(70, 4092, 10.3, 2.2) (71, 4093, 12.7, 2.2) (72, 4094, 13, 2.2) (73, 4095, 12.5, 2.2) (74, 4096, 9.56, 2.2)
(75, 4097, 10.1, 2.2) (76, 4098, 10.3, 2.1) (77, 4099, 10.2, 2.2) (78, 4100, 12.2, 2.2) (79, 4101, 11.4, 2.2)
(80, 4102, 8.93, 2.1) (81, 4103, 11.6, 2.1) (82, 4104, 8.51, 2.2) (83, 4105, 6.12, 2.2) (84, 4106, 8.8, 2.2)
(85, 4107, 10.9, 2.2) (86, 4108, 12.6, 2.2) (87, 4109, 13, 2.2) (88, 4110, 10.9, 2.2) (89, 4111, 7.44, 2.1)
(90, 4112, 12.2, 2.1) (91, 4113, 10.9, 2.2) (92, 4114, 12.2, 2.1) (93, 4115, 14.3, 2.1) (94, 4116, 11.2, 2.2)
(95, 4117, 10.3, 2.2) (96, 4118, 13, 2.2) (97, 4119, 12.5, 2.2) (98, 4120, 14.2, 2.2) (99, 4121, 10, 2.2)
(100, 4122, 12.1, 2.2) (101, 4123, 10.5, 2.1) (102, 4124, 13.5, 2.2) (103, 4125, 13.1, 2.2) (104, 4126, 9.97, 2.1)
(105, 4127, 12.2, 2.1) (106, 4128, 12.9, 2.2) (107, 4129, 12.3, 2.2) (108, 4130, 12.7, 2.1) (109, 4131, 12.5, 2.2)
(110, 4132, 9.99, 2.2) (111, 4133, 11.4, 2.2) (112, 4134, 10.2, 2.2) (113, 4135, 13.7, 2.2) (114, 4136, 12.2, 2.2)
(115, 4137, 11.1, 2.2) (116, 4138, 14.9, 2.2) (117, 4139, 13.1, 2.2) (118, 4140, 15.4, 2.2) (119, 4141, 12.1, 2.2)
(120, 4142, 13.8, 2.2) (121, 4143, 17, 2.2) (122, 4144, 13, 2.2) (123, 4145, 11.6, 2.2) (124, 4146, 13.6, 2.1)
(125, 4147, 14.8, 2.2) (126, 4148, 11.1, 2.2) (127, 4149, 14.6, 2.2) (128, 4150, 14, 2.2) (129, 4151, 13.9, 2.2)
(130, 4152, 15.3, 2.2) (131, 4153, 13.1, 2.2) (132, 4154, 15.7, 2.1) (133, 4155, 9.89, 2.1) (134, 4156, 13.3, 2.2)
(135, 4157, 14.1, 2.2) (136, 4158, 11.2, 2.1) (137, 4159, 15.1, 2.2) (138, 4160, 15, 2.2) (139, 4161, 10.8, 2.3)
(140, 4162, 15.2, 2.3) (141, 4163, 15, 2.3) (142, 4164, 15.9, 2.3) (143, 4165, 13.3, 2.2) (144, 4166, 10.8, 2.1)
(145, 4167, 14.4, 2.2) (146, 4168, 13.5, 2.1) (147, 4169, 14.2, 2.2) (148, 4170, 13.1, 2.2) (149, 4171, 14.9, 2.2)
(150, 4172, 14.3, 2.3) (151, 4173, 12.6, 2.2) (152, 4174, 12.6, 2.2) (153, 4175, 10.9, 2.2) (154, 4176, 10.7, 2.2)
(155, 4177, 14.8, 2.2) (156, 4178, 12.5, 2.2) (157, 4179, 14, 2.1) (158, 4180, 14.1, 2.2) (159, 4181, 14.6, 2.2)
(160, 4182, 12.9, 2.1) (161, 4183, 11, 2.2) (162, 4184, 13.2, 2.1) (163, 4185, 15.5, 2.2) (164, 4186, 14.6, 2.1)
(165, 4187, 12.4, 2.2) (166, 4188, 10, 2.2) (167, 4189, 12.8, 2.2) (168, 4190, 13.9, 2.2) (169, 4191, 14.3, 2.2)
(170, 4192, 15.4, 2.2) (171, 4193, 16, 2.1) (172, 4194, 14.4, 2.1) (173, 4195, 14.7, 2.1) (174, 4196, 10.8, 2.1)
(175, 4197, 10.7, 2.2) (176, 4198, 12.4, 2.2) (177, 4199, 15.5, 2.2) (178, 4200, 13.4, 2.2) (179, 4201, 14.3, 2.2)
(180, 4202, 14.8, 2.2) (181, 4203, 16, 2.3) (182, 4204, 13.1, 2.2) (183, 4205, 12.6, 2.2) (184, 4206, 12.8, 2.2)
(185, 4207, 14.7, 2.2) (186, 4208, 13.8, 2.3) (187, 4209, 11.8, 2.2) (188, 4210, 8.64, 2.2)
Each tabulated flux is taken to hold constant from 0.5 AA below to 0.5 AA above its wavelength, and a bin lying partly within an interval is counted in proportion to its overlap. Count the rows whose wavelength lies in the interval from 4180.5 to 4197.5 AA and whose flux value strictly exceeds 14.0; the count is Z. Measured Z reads 8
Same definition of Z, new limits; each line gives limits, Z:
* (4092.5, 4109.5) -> 0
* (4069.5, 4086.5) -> 6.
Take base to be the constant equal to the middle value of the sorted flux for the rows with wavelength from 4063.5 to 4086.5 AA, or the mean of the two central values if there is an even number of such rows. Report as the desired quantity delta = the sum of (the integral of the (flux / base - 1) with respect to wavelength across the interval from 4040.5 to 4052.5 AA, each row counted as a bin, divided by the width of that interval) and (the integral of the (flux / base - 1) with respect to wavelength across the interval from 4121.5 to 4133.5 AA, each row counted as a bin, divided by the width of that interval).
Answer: 0.103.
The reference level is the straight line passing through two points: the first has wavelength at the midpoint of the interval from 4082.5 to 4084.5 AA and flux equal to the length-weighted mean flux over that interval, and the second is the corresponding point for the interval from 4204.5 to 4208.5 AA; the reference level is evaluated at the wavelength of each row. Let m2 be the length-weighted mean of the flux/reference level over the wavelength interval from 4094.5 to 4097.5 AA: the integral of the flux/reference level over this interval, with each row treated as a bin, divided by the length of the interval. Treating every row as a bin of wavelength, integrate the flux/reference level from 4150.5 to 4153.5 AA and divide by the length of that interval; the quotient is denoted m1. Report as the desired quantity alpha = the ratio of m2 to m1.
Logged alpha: 0.78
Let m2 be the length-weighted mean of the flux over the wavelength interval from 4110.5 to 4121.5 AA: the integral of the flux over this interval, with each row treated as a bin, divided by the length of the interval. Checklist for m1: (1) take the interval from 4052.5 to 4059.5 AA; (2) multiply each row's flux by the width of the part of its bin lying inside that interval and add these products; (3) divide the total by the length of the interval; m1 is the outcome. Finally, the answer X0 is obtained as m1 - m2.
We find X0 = 1.8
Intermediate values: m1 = 13.4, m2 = 11.7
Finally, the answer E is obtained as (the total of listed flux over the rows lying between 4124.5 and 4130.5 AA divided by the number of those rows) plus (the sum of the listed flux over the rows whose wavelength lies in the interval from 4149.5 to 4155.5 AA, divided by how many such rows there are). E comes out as 25.8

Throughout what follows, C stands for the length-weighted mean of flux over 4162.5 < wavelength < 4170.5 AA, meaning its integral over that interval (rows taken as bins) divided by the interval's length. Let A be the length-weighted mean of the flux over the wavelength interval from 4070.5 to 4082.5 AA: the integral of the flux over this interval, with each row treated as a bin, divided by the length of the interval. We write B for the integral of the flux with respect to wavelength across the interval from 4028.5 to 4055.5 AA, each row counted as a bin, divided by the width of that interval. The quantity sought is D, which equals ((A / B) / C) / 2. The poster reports 0.0334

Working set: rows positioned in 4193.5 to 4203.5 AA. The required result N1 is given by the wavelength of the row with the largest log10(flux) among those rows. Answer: 4203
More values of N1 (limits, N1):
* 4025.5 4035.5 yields 4027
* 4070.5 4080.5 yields 4080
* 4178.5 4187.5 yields 4185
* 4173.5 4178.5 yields 4177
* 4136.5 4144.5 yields 4143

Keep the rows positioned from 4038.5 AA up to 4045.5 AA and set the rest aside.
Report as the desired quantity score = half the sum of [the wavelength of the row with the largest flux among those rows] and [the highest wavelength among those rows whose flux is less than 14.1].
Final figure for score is 4042.0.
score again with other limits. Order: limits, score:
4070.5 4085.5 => 4082.5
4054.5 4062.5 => 4059.0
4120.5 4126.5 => 4125.0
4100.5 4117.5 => 4116.0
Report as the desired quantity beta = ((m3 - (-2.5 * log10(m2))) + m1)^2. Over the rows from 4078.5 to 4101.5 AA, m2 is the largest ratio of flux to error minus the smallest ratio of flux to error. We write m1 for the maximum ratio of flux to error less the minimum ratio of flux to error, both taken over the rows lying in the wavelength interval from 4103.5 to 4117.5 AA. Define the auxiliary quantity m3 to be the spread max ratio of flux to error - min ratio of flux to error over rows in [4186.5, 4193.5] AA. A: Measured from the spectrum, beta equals 70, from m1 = 4.0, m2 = 3.2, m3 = 3.07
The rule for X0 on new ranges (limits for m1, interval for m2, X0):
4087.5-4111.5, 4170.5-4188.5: -2.3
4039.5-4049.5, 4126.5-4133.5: 2.5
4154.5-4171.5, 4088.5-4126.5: 2.3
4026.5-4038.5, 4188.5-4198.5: -0.1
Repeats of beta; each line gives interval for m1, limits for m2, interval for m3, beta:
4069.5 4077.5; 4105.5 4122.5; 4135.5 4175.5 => 45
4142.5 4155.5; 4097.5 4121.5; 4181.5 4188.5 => 49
